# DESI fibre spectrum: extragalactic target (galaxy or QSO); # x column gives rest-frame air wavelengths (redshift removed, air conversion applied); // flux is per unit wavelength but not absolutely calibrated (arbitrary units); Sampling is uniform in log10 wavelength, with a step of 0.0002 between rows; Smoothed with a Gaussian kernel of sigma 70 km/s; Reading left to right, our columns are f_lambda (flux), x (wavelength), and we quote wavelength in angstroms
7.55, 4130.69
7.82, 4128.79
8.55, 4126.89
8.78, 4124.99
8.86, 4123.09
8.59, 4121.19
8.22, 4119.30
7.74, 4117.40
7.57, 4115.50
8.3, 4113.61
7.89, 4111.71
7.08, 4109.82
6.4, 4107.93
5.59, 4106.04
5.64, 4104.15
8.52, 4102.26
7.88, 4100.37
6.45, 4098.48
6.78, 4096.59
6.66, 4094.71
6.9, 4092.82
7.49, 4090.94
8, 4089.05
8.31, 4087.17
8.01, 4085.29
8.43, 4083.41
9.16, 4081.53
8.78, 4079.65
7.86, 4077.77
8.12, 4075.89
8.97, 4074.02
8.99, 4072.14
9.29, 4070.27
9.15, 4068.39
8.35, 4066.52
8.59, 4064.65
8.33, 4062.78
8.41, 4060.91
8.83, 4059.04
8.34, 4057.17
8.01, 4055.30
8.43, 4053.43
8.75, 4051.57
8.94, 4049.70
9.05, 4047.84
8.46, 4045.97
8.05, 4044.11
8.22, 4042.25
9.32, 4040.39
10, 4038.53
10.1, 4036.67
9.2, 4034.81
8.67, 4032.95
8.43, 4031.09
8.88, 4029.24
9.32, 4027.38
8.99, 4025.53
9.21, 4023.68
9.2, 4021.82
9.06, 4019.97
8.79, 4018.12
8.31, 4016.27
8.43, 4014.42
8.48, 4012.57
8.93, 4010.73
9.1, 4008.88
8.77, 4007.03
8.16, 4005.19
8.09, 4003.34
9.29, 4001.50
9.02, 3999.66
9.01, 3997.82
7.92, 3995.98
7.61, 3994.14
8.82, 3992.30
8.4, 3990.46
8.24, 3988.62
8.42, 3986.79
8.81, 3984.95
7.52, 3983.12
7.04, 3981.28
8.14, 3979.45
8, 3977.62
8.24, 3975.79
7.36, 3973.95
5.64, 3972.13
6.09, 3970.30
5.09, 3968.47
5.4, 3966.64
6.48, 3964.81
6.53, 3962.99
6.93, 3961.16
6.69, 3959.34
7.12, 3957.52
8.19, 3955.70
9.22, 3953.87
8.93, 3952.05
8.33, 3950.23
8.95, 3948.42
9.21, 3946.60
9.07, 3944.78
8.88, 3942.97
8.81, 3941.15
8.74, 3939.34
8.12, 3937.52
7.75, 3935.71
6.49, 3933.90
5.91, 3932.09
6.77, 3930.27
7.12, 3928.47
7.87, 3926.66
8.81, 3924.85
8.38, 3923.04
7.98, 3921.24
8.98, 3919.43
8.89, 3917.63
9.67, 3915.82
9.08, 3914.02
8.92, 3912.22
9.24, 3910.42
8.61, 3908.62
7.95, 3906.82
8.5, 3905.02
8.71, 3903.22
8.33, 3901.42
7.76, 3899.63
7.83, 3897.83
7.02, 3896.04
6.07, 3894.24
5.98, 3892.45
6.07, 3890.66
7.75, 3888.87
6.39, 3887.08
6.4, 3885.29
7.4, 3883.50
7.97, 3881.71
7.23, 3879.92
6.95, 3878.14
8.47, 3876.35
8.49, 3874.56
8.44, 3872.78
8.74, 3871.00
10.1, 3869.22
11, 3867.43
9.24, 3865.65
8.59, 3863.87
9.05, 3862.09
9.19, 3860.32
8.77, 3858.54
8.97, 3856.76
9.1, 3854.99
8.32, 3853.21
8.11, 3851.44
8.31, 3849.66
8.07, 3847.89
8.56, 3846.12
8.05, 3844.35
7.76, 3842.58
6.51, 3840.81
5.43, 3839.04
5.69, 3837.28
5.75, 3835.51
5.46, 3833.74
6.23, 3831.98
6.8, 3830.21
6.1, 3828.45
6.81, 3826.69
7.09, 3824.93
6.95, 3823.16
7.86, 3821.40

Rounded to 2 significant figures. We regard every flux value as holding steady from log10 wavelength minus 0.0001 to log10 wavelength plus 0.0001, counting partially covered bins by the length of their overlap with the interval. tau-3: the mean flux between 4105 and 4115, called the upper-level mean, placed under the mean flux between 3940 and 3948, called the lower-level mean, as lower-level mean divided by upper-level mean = 1.3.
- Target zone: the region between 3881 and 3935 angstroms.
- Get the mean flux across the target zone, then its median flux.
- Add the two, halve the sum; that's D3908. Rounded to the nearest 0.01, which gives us 7.84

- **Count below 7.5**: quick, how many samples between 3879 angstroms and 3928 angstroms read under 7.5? 8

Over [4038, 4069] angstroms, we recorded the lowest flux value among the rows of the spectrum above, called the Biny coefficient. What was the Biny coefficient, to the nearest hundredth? 8.01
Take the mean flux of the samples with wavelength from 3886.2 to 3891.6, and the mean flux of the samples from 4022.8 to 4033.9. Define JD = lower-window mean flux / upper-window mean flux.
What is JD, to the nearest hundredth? 0.76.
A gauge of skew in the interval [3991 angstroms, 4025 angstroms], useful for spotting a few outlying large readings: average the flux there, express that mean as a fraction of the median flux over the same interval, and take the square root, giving 0.99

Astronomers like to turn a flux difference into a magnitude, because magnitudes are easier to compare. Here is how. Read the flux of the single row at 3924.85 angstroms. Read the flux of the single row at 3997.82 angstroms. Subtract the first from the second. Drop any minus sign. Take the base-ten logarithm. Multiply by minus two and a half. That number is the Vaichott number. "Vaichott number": 1.7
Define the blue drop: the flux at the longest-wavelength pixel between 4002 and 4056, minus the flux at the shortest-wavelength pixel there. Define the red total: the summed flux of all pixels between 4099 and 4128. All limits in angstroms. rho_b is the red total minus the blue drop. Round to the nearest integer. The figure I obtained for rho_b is 116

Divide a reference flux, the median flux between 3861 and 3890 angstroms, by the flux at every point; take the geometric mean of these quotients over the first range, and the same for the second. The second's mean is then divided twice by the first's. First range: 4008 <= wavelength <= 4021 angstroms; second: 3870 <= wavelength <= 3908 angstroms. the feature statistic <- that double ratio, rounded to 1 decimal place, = 1.2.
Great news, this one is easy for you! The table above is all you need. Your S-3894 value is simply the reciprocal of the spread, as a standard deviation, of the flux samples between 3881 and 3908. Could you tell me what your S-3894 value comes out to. 1.1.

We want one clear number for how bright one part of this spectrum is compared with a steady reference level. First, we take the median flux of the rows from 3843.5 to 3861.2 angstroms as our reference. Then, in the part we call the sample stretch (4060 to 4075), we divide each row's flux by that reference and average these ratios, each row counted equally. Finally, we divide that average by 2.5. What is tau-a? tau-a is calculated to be 0.415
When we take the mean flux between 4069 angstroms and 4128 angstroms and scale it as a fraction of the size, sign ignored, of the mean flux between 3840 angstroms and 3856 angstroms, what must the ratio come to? 0.97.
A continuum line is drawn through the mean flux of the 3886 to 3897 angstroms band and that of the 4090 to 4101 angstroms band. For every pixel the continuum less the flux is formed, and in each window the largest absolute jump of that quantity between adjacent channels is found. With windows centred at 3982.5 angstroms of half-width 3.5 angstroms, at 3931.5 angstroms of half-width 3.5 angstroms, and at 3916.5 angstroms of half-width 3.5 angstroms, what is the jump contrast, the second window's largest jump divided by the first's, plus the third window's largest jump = 1.46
